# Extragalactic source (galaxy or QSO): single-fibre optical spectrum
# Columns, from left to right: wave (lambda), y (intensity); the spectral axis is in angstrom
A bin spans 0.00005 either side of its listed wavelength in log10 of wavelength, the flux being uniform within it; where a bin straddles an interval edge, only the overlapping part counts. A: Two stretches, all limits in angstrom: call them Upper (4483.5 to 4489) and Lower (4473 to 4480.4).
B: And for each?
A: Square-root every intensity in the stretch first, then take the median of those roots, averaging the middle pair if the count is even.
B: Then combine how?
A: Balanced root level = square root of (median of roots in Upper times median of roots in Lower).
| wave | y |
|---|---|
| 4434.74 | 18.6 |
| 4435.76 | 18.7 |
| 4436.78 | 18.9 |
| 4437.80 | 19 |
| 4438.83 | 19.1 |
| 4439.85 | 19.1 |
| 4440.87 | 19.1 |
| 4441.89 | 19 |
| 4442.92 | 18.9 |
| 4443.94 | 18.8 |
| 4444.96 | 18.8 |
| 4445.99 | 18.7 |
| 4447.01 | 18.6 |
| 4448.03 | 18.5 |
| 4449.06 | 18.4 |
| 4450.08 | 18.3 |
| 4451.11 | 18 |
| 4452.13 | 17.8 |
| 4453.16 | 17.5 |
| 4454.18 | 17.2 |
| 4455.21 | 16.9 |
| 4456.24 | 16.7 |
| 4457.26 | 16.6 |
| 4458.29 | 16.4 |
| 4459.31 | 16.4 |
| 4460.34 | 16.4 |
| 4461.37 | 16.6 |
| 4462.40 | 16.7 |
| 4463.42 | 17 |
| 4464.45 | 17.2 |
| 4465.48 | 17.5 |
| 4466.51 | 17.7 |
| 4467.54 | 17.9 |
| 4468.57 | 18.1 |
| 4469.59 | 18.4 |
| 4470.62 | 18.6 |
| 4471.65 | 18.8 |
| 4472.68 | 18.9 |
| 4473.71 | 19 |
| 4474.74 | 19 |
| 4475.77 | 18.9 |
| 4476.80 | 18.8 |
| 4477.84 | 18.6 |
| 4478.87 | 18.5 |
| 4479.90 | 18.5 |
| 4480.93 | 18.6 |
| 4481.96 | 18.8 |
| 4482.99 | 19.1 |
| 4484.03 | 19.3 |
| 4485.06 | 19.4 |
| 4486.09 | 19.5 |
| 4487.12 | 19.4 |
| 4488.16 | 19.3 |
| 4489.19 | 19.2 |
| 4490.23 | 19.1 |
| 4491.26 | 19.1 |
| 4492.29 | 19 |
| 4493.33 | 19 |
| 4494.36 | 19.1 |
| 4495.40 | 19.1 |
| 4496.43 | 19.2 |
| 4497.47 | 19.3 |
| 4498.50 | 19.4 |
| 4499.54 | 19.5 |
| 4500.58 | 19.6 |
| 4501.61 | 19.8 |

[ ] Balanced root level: 4.37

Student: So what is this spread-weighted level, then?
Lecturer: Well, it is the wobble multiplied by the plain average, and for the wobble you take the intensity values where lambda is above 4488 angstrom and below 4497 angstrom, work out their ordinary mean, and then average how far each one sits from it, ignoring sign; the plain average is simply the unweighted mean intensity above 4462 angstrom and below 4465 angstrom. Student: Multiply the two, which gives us 1.3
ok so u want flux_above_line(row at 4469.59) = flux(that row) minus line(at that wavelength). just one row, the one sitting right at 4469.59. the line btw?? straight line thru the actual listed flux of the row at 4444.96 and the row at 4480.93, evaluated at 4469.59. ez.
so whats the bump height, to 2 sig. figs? -0.26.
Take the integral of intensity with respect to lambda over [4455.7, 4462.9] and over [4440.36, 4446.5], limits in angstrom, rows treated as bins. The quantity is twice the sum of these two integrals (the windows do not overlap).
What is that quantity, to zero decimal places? 470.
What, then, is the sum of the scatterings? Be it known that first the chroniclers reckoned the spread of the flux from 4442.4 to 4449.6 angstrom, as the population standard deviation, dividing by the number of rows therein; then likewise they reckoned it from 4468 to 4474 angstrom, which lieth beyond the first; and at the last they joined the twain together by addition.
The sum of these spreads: 0.48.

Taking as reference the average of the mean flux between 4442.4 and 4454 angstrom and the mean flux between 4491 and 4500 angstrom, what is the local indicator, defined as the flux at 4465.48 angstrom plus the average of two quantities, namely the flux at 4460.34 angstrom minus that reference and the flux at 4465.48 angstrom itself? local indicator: 25.1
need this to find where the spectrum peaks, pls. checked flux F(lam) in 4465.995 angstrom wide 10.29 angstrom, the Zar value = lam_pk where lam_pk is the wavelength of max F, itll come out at 4470.62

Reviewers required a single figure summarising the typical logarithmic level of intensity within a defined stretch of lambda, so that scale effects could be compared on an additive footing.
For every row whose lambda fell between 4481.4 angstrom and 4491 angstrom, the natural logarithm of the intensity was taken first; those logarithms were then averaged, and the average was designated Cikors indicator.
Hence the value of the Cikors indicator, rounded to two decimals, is 2.96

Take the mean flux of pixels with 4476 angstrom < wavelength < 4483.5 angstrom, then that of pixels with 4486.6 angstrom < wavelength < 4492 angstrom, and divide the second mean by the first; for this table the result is 1.03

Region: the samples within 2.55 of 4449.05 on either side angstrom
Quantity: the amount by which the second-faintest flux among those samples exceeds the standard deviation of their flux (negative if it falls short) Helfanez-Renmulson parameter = 18.1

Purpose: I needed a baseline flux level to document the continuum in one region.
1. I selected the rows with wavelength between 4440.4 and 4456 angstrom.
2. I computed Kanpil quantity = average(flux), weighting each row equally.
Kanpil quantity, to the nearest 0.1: 18.3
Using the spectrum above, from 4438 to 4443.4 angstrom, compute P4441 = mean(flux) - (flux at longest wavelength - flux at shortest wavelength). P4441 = 19.2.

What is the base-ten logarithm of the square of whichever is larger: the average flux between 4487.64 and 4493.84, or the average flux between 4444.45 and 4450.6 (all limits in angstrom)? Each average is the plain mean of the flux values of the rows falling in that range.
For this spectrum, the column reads 2.56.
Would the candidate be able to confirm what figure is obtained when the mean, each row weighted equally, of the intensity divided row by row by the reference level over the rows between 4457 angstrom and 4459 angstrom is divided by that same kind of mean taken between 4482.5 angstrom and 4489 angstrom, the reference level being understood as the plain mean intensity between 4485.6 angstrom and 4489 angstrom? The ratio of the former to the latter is 0.85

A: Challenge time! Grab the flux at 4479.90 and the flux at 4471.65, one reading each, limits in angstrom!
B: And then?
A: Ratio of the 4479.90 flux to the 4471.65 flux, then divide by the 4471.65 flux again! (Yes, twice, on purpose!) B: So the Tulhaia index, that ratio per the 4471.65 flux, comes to 0.0523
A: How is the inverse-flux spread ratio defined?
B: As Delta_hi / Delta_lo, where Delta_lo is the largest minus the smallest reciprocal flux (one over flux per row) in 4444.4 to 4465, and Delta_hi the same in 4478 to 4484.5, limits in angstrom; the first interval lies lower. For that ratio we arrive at 0.29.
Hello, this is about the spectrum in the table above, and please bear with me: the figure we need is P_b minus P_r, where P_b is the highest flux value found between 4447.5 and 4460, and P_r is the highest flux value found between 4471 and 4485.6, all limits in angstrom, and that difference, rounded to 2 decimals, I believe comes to -0.90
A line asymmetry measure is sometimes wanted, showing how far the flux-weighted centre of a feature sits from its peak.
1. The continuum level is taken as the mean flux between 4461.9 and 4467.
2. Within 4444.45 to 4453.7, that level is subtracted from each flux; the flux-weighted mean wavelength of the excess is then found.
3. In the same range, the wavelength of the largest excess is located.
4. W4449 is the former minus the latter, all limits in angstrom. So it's 3.1 angstrom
